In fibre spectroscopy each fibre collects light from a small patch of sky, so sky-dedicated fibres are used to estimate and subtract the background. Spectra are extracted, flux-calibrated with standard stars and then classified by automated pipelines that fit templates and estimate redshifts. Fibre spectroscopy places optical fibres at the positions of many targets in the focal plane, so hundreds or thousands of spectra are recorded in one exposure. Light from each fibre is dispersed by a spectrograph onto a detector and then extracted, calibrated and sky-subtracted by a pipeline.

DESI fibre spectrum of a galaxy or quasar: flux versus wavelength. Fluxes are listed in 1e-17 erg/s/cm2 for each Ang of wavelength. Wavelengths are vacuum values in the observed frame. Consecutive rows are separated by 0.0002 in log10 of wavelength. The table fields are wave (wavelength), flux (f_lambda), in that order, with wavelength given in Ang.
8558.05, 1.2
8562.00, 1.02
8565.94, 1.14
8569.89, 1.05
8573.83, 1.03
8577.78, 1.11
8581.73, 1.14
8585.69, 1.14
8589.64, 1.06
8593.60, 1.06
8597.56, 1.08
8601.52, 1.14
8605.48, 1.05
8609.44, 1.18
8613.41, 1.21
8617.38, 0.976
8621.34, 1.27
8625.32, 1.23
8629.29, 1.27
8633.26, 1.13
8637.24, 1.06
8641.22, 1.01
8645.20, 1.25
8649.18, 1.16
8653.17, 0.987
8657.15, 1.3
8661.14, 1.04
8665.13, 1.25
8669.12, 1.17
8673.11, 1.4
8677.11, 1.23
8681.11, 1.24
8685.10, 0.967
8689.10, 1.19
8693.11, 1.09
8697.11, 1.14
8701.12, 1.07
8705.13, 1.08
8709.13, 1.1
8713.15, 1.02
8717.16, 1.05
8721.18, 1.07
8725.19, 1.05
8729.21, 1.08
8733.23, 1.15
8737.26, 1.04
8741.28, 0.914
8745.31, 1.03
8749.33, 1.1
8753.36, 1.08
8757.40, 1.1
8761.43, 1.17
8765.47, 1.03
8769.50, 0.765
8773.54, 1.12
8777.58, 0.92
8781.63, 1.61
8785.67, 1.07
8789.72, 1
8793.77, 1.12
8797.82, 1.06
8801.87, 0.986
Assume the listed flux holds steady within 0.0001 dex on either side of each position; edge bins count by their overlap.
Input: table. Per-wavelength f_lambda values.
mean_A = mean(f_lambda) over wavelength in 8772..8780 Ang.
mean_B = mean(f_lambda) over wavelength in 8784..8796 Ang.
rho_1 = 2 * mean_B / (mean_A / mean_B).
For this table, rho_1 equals 2.2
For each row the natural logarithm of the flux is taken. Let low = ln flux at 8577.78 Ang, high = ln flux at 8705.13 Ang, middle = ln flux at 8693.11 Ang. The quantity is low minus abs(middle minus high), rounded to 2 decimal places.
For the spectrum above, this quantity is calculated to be 0.10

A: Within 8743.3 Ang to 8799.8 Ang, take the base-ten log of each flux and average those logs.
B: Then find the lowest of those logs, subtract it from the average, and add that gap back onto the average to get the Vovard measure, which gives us 0.176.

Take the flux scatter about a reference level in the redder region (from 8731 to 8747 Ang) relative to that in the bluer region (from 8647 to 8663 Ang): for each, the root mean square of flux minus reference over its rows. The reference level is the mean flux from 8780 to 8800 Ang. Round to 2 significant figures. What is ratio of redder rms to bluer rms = 1.2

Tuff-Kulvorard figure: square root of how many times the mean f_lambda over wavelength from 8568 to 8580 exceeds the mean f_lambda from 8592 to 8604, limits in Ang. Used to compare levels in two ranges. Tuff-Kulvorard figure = 0.99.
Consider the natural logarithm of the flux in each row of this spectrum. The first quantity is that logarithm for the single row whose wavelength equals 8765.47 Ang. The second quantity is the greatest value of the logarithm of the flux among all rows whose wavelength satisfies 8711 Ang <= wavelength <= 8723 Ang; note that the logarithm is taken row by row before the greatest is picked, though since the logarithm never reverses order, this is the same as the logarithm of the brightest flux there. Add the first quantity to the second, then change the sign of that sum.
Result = -0.10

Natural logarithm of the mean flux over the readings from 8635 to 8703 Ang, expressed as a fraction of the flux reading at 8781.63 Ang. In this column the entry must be -0.34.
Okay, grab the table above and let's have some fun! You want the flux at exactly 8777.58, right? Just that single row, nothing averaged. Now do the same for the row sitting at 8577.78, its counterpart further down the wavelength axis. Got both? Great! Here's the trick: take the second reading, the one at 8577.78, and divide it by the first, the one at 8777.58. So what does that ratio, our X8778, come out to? 1.21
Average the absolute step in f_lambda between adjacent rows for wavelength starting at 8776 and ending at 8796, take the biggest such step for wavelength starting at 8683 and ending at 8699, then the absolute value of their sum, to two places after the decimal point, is 0.58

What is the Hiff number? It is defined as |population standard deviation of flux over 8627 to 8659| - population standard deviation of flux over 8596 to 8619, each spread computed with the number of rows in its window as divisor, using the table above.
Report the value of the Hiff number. 0.03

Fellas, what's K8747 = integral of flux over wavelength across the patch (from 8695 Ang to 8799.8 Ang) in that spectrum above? 113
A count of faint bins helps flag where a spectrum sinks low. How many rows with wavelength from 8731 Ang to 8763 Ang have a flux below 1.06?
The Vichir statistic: 3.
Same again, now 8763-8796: 4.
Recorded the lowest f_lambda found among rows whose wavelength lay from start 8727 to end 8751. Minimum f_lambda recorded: 0.914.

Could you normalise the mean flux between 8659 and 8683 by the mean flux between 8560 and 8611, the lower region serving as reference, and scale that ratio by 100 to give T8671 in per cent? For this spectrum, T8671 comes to 112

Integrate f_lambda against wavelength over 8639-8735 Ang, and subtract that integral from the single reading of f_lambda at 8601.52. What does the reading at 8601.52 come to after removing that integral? -107.2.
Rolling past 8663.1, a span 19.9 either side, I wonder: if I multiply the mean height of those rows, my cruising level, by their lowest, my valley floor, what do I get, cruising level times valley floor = 1.19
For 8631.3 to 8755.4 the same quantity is 1.02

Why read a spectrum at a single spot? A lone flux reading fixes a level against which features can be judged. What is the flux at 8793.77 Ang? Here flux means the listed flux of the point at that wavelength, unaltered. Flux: 1.12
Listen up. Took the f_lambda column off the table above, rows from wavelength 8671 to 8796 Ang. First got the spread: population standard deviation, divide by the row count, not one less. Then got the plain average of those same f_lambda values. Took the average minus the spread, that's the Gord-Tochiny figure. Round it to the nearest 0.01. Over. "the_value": 0.95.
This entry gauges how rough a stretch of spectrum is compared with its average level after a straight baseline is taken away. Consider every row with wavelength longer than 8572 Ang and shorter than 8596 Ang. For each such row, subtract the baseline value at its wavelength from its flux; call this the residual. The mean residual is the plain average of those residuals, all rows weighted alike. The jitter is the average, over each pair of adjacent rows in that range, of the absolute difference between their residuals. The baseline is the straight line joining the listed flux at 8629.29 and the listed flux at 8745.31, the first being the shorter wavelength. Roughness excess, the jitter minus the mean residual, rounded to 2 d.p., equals 0.32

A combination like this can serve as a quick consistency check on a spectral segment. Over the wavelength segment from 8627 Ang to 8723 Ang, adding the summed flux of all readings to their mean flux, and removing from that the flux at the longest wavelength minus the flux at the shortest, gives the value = 28.6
